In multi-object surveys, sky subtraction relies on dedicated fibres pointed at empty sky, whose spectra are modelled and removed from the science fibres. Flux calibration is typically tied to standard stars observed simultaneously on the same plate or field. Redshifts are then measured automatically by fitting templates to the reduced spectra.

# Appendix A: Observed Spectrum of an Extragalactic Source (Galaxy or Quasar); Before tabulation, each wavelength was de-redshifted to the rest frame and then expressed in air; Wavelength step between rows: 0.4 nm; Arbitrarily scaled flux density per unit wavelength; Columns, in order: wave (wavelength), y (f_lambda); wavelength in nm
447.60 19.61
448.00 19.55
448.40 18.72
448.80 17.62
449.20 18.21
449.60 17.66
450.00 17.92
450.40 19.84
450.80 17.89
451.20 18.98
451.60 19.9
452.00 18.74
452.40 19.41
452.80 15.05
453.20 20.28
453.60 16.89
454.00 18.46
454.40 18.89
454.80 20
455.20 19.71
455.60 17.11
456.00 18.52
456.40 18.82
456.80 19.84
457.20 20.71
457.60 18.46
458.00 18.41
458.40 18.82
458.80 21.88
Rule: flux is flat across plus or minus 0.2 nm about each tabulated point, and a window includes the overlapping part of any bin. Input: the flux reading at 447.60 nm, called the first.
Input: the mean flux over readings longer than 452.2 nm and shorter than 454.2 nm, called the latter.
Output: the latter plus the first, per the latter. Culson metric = 2.09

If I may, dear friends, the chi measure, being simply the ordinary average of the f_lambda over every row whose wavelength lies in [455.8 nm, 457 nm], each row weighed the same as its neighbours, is 19.1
